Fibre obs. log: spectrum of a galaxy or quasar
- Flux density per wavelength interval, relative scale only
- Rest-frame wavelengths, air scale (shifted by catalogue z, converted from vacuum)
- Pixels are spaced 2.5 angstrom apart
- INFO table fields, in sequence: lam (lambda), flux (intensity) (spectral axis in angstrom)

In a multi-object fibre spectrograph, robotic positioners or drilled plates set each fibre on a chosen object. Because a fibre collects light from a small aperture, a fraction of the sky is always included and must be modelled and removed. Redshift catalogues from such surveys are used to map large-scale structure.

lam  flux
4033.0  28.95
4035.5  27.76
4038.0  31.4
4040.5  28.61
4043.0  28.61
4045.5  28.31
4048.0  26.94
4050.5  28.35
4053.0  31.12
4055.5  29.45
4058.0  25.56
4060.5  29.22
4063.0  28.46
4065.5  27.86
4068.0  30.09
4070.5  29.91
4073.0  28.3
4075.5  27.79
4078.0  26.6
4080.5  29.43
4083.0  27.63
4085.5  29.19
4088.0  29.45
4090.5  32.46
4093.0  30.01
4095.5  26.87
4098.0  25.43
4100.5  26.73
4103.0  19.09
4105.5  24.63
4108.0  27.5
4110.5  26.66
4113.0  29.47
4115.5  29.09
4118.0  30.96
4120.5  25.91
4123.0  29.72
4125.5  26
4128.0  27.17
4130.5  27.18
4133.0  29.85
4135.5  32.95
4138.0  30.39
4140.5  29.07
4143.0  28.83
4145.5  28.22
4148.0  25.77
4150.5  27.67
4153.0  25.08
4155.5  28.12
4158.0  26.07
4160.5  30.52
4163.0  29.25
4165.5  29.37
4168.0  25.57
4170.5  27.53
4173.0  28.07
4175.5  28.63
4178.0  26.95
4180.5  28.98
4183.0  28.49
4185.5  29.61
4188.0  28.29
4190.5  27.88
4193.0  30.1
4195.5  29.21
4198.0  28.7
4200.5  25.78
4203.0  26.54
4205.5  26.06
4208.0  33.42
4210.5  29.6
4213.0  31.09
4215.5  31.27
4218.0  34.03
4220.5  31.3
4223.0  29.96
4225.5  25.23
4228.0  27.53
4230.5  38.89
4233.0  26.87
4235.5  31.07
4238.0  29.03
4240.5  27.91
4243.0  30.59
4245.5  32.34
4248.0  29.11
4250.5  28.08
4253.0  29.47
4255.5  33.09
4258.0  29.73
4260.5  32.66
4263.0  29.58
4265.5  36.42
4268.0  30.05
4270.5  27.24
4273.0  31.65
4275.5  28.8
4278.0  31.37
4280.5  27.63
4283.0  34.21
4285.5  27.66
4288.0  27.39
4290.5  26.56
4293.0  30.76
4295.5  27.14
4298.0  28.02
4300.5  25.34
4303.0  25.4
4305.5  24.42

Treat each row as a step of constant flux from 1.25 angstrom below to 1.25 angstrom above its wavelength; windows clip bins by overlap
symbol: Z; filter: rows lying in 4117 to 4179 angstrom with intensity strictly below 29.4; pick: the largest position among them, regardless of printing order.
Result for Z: 4178.0 angstrom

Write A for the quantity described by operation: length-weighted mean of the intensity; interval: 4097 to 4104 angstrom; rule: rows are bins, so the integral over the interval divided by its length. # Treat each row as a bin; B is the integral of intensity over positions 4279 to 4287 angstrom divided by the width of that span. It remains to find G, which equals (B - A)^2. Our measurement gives 35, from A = 23.9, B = 30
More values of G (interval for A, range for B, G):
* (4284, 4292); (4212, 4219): 21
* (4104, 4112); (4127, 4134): 4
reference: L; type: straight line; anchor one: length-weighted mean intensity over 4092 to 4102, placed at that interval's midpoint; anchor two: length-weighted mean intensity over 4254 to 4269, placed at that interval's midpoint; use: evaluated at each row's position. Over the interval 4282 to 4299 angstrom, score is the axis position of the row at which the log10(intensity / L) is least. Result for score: 4290.5 angstrom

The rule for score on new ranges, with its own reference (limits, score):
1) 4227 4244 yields 4233.0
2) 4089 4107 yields 4103.0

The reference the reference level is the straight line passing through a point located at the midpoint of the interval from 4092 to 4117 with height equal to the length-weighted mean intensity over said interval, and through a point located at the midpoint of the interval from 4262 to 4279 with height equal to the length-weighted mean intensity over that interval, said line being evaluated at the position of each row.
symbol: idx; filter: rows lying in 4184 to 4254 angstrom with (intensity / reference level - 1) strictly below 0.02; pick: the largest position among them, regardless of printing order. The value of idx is 4253.0 angstrom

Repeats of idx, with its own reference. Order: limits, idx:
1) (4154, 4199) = 4198.0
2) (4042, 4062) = 4058.0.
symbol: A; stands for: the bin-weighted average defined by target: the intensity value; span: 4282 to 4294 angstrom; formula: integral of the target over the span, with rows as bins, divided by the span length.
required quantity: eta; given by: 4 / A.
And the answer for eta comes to 0.137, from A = 29.2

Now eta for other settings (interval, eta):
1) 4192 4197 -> 0.135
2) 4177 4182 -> 0.143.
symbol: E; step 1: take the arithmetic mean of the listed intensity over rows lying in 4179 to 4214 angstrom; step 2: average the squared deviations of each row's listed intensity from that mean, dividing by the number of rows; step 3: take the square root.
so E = 1.9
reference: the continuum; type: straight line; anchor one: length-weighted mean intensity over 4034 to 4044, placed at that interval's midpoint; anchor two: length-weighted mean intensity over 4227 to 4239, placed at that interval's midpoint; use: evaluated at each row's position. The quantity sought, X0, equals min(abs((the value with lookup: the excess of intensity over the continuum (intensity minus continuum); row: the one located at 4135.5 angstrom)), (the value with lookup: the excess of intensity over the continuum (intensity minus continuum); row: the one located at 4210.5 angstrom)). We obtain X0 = -1.0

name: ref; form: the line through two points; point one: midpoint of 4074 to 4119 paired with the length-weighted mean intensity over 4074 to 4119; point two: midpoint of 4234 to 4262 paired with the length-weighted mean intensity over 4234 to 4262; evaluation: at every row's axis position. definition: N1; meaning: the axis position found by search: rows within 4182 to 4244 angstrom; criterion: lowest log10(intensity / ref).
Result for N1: 4225.5 angstrom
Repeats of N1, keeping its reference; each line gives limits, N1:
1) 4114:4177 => 4153.0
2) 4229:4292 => 4290.5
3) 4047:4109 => 4103.0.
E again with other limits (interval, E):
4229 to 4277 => 3.0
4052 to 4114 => 2.6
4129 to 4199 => 1.6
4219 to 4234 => 4.5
